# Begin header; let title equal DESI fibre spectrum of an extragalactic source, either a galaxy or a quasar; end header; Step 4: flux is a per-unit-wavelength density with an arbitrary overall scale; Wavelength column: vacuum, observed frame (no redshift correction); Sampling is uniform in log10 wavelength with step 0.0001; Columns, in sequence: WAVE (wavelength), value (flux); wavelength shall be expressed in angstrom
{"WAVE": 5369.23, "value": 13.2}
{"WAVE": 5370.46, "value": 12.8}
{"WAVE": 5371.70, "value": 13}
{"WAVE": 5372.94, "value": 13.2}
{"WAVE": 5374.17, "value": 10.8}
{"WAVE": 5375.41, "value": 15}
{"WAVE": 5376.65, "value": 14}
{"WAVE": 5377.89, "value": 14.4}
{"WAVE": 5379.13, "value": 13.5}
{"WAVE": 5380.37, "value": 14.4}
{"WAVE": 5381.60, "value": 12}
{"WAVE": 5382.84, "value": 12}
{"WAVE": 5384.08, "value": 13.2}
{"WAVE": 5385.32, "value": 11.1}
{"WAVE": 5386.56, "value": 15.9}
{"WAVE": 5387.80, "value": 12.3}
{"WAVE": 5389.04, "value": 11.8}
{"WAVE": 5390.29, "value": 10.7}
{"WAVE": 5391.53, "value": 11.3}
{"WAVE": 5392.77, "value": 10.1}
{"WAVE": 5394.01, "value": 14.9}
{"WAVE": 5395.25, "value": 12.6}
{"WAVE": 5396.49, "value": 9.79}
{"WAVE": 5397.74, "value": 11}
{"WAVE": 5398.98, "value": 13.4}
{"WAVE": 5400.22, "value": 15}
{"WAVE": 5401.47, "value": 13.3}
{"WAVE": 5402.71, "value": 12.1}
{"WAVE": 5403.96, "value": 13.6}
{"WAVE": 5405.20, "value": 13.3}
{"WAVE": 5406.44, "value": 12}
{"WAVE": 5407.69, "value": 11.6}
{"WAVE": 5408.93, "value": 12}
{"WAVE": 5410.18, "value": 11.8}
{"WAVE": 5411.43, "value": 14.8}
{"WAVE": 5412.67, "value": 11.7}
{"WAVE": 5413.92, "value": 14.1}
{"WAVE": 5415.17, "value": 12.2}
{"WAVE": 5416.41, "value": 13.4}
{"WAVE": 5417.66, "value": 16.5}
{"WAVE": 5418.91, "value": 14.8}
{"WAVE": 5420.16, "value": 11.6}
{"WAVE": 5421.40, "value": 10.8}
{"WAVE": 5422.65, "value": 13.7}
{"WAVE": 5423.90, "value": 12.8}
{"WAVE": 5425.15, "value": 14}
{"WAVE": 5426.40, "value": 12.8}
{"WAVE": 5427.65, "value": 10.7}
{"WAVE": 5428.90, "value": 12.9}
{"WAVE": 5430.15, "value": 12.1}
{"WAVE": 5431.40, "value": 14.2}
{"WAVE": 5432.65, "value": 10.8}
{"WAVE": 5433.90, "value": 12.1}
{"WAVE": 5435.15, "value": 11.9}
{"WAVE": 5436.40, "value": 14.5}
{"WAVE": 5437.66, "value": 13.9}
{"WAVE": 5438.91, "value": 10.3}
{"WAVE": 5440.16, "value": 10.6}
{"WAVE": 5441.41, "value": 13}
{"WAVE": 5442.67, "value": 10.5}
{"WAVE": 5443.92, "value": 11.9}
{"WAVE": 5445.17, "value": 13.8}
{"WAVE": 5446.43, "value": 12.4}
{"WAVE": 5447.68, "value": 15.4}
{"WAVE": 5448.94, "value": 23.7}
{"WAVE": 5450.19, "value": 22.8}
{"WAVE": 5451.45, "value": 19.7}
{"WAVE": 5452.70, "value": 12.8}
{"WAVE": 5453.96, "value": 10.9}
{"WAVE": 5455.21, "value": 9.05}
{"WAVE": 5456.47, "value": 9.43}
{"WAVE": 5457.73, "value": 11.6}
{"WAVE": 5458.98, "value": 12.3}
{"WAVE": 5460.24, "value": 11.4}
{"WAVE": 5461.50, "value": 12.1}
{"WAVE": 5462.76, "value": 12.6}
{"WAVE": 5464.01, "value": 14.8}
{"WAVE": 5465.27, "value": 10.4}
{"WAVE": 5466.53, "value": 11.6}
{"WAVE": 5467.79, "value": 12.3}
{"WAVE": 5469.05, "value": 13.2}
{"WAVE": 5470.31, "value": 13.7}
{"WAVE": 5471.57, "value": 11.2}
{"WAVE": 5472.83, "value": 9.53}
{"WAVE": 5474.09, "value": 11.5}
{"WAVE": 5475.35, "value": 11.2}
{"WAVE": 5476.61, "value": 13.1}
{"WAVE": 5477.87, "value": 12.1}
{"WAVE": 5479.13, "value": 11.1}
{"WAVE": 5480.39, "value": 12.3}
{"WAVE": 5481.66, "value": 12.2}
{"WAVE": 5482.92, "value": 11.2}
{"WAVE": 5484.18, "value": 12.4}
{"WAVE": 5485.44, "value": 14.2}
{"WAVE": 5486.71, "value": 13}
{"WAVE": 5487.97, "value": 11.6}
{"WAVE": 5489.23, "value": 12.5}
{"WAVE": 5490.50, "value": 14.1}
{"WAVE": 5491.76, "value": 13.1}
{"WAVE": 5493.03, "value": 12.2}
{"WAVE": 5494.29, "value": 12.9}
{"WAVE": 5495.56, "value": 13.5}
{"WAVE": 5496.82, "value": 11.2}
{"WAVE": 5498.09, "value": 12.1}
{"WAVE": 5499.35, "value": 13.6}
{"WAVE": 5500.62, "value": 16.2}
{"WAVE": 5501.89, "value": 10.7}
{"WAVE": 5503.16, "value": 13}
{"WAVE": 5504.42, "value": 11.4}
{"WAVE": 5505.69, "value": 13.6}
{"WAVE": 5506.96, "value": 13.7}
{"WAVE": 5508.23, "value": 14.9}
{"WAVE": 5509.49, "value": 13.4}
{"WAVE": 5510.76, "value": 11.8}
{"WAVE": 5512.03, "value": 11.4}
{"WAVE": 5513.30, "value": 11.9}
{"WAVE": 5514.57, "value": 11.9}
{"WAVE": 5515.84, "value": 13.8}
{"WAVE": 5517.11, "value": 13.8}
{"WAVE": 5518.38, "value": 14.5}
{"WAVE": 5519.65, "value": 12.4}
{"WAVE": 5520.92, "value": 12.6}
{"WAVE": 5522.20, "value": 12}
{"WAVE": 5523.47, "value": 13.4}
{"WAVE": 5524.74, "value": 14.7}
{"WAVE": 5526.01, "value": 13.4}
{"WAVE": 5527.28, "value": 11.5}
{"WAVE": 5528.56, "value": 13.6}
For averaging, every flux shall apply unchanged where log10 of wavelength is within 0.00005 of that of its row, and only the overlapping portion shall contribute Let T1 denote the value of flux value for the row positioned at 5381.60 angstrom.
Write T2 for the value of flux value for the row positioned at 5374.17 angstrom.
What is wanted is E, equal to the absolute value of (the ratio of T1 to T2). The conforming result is 1.1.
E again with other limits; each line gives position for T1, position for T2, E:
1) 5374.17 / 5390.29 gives 1.0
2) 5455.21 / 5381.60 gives 0.8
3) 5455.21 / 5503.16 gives 0.7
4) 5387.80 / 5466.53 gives 1.1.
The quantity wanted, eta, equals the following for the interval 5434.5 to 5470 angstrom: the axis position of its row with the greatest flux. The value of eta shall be 5448.94 angstrom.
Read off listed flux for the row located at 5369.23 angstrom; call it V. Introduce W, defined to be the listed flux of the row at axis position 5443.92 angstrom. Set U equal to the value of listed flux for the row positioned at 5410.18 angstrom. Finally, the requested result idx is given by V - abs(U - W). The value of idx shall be 13.1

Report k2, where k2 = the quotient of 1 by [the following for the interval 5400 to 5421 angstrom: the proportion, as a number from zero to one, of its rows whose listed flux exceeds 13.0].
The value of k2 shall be 1.9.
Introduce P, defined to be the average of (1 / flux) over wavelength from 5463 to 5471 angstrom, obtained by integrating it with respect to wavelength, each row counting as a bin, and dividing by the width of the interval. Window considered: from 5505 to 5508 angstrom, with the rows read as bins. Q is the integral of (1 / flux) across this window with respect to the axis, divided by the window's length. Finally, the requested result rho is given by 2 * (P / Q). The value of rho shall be 2.21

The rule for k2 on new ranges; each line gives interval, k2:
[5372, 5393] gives 2.1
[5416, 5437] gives 2.4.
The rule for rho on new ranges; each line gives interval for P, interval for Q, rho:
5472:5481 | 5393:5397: 2.08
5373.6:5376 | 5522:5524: 2.03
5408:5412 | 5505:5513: 2.05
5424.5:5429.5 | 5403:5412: 2.02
